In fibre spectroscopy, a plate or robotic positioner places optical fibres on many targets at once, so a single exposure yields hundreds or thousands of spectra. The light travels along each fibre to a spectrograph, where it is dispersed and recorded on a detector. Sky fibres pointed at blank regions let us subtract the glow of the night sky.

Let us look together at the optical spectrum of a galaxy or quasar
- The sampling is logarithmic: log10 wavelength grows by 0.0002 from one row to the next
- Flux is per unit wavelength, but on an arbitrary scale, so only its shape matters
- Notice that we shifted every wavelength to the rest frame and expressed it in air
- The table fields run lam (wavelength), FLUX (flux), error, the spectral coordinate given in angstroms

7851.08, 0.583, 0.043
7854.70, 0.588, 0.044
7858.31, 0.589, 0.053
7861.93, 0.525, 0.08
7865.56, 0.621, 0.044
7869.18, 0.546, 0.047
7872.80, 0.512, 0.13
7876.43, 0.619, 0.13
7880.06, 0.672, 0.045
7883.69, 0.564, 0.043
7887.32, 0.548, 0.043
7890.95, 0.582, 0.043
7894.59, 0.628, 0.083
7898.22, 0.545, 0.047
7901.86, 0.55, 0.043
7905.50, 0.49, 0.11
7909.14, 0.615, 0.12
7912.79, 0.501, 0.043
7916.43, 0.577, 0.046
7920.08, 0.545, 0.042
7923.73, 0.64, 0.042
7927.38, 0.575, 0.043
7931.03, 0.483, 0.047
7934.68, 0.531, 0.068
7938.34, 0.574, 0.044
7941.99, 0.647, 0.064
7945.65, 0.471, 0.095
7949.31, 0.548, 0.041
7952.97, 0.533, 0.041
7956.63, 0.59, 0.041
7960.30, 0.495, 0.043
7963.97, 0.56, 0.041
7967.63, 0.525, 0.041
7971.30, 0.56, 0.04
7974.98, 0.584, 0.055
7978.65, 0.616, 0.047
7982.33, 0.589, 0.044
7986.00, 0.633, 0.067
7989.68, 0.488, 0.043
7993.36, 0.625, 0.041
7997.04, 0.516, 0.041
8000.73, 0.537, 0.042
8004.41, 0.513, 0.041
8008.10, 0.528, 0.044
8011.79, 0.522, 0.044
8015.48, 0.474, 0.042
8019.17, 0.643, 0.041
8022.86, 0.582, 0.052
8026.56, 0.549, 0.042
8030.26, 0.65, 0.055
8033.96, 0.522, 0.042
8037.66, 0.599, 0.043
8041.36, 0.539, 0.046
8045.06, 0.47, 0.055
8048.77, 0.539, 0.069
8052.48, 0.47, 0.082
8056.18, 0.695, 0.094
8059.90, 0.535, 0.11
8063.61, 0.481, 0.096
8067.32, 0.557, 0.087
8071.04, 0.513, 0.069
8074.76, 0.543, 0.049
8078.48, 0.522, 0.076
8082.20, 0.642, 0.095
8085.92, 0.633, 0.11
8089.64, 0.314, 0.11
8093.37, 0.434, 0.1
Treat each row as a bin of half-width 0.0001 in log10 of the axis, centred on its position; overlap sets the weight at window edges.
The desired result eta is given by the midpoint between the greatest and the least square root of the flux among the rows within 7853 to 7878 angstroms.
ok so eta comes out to 0.752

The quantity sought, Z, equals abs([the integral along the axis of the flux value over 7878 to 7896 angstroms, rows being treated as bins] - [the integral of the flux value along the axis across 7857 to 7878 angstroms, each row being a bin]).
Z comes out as 1.15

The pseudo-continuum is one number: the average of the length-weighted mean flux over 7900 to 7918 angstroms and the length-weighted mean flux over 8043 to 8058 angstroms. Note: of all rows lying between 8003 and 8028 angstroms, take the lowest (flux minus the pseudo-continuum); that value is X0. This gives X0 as -0.071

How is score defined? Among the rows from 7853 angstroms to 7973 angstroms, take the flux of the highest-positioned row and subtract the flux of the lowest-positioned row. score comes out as -0.03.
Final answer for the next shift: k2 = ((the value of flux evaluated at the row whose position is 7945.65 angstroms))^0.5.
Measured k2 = 0.686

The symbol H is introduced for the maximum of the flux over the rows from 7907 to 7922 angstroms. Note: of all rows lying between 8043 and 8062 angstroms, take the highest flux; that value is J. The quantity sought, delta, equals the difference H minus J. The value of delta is -0.08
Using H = 0.615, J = 0.695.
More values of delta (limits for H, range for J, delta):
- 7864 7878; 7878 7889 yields -0.05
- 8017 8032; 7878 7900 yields -0.02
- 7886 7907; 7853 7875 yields 0.01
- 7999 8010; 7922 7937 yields -0.10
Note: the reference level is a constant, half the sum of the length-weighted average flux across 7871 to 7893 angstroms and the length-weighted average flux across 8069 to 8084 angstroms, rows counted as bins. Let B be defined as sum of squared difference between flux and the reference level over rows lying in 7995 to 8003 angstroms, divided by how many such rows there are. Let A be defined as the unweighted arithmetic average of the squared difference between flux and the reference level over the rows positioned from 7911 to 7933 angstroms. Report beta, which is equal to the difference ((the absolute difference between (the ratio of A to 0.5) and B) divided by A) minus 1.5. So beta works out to -0.1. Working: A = 0.0030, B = 0.002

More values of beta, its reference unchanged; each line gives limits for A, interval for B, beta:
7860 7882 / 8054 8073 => -1.1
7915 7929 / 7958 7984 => -0.5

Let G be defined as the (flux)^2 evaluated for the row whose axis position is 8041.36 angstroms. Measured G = 0.291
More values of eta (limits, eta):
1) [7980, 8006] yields 0.747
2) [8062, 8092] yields 0.681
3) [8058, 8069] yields 0.720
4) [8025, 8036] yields 0.764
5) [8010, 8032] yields 0.747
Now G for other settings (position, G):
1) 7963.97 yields 0.314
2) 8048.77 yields 0.291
